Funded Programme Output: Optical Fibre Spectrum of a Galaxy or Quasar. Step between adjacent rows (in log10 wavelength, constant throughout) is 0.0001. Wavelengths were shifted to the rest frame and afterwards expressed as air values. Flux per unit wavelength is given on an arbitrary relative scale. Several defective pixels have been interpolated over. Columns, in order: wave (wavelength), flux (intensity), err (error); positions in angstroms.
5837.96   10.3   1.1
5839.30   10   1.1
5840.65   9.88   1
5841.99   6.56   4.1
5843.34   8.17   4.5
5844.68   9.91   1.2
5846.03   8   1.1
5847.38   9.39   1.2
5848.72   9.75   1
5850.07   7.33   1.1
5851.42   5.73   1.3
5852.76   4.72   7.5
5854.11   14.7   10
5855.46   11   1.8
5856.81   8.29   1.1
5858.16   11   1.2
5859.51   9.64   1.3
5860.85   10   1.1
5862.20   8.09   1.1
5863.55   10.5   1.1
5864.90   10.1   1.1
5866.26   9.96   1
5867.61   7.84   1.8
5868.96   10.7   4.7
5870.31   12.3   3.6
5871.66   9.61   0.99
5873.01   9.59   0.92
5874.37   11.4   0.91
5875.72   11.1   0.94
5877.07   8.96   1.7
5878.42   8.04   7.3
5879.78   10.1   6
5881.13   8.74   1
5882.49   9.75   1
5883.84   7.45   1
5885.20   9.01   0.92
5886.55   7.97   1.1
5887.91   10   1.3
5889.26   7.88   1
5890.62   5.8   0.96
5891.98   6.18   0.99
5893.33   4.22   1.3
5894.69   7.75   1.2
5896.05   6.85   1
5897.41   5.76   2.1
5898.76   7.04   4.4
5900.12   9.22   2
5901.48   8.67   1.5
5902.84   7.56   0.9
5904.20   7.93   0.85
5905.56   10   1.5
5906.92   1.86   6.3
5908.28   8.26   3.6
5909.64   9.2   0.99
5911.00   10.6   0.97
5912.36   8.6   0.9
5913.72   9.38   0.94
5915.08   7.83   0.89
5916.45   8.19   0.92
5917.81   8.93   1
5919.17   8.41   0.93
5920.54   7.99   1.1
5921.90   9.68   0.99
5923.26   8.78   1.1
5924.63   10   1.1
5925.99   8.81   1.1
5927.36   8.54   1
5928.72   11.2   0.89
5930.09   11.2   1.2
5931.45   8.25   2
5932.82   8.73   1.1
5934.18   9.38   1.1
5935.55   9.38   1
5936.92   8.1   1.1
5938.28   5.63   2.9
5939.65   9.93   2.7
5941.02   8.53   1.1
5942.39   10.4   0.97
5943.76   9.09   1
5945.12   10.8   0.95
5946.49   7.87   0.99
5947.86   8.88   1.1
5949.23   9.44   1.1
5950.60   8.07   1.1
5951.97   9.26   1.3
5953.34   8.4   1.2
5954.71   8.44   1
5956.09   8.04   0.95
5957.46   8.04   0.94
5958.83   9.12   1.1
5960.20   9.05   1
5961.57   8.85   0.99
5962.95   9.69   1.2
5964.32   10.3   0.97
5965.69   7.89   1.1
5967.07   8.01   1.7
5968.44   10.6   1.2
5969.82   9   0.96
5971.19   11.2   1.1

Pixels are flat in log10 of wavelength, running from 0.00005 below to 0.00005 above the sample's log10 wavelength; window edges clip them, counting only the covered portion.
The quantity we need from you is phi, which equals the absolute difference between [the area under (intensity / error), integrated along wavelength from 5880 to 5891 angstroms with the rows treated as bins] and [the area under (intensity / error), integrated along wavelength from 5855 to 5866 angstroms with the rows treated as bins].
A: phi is 5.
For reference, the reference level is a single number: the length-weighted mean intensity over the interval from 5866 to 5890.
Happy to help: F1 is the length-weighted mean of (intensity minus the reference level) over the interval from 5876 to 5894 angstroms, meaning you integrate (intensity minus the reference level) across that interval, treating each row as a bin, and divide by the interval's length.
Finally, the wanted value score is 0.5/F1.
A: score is -0.4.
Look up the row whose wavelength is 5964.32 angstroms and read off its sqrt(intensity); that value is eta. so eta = 3.21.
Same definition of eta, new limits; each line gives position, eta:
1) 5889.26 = 2.81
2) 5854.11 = 3.83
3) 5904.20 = 2.82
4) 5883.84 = 2.73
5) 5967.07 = 2.83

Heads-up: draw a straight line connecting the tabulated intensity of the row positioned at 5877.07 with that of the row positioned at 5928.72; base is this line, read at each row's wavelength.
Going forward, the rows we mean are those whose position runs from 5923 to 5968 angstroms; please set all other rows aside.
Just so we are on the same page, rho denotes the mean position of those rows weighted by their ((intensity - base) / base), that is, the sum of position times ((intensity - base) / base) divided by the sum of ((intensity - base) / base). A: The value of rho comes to 5948.0 angstroms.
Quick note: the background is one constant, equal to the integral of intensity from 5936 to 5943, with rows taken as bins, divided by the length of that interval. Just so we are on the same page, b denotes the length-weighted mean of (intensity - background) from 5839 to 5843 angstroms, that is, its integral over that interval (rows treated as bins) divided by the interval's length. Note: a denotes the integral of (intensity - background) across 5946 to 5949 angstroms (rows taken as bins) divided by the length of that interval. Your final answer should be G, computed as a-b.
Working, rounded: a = 0.0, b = 0.12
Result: -0.1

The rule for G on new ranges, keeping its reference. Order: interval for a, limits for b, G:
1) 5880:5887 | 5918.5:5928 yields -0.2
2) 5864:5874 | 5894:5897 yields 2.9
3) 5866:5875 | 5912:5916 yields 1.6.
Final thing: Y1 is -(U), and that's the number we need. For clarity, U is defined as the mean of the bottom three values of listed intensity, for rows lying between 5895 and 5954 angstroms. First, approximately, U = 4.4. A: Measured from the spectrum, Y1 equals -4.4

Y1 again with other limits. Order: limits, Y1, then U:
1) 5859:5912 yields -3.9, 3.9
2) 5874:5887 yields -7.8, 7.8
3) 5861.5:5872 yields -8.5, 8.5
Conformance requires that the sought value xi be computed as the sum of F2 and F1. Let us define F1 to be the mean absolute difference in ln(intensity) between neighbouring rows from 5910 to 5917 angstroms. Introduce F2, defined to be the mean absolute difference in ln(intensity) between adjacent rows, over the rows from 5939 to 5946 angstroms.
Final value 0.29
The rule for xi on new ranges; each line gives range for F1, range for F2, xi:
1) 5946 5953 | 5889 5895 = 0.46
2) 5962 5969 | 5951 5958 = 0.19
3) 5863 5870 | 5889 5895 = 0.49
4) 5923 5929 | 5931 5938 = 0.21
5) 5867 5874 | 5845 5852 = 0.36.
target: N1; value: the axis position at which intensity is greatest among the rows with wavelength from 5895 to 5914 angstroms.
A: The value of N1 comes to 5911.00 angstroms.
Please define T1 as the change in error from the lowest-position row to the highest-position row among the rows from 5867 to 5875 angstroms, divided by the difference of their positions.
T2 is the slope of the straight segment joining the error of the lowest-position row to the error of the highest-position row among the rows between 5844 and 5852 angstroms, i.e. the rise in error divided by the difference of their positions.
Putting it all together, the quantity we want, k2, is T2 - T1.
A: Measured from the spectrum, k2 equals 0.1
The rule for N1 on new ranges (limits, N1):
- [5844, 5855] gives 5854.11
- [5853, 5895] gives 5854.11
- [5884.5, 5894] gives 5887.91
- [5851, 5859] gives 5854.11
